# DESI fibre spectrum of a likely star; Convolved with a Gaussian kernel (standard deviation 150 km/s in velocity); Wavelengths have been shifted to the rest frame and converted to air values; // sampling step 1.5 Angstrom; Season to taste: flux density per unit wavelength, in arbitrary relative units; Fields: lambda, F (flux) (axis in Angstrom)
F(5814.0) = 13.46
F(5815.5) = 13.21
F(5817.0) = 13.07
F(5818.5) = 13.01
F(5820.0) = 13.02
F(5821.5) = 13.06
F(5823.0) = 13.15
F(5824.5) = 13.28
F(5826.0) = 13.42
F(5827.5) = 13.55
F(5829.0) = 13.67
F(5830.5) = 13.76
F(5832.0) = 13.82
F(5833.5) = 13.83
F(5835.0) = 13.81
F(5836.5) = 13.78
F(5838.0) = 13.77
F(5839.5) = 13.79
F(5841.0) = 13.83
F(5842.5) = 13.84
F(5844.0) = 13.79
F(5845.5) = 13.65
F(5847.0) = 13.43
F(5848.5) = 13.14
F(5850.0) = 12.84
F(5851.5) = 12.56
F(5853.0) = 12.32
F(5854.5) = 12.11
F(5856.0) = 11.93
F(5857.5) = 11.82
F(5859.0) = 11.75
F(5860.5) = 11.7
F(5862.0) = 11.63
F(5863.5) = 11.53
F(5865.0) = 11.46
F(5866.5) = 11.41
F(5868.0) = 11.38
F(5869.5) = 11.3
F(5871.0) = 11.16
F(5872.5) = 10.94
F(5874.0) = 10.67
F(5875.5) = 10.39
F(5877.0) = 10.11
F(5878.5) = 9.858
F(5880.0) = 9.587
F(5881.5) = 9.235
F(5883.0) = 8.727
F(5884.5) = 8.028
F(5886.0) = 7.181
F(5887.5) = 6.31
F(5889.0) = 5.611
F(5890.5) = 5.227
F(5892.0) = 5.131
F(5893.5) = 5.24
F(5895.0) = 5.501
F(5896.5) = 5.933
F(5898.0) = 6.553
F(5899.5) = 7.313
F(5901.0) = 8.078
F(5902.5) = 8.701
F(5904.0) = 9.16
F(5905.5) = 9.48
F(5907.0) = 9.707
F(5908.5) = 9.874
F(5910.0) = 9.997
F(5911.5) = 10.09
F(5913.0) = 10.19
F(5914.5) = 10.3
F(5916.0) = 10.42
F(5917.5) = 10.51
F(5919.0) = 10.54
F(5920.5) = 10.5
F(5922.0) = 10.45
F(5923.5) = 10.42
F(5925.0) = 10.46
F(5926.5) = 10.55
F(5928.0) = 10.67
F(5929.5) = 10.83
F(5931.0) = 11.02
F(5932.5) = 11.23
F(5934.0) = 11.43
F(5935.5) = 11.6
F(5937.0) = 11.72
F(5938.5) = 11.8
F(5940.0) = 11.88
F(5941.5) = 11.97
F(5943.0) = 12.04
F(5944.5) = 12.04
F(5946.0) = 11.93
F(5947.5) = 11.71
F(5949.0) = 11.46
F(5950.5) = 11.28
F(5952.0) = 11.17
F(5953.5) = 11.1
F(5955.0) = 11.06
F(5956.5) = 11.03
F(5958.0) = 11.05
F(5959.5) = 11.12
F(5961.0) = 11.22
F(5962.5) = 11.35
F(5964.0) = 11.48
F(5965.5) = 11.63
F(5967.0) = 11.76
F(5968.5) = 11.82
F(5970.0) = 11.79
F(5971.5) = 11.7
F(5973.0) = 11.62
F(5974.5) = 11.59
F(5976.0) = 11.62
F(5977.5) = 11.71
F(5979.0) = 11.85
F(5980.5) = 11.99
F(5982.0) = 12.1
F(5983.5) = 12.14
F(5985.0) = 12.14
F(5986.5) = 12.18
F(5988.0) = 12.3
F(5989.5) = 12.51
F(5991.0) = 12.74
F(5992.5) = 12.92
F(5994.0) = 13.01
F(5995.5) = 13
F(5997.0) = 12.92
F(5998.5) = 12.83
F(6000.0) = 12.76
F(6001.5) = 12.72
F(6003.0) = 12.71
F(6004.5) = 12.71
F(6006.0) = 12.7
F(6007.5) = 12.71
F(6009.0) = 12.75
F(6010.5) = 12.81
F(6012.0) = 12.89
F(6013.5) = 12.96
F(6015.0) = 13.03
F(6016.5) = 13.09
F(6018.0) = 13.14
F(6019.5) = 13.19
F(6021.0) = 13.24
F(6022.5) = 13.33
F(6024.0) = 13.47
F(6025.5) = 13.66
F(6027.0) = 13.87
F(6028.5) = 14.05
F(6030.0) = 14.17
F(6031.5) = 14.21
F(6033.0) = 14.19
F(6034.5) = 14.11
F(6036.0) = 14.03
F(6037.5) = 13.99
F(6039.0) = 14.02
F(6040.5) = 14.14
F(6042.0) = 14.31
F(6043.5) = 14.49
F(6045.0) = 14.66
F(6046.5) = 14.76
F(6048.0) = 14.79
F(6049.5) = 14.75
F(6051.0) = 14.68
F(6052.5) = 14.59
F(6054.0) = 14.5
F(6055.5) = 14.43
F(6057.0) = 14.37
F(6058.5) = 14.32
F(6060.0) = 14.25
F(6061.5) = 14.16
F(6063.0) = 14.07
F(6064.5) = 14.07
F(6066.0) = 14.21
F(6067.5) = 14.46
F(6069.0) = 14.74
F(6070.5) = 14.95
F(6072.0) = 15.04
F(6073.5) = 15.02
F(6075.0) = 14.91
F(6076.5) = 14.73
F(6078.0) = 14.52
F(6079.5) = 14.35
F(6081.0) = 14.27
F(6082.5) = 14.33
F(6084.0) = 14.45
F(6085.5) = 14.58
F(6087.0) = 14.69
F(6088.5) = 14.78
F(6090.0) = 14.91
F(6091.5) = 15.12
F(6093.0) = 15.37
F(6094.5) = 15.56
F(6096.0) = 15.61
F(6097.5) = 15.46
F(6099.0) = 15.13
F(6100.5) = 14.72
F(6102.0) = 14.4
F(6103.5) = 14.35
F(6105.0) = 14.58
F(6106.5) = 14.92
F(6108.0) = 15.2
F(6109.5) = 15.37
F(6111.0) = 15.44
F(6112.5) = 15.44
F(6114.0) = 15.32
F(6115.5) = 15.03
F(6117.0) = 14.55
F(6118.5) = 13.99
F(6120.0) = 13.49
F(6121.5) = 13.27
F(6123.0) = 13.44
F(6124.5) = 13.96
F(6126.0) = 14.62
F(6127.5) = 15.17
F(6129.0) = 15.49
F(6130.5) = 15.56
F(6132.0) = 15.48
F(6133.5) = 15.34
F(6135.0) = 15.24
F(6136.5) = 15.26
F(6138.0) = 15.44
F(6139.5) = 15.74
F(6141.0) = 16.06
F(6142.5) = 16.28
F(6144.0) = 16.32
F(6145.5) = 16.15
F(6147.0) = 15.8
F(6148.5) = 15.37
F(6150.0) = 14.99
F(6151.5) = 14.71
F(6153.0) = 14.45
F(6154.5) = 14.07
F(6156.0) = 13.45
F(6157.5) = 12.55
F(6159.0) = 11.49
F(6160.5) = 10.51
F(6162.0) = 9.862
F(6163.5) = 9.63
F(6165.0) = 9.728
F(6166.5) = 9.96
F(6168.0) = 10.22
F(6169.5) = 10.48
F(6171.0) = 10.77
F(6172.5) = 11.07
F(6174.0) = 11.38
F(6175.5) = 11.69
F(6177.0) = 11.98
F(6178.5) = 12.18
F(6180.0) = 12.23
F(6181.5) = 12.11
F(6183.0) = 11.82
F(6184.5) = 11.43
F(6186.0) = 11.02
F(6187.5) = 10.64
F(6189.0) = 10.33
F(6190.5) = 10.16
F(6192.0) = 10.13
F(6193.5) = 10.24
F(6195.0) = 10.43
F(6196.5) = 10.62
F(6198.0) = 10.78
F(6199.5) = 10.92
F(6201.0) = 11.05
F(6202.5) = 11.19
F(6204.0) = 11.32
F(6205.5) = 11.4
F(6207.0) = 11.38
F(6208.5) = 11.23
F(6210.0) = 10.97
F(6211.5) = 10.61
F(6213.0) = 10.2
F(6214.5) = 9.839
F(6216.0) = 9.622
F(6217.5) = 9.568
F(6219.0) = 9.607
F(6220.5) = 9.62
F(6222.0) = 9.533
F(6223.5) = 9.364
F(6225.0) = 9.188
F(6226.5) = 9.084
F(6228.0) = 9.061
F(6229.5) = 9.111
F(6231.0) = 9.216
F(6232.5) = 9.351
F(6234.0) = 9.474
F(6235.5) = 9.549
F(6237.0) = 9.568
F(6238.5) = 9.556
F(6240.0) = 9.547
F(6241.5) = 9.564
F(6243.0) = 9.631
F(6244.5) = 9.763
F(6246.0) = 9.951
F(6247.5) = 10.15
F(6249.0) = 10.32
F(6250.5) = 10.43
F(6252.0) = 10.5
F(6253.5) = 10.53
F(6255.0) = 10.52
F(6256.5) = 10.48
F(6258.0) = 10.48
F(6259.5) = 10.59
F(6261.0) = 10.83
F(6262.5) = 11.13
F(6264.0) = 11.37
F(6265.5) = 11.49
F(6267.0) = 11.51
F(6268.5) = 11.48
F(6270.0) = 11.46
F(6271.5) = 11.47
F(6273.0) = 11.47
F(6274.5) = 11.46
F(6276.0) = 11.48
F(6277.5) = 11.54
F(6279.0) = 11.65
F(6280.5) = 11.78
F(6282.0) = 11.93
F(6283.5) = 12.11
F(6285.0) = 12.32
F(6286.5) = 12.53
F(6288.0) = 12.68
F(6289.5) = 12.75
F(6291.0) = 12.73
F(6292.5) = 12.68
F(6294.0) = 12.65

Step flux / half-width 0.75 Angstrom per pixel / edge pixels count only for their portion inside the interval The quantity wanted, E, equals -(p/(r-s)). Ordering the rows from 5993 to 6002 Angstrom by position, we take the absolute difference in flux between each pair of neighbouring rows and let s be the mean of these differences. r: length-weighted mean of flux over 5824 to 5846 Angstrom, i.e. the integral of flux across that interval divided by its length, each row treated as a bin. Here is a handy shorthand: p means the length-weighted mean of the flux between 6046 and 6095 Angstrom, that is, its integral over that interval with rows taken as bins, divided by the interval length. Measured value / -1.07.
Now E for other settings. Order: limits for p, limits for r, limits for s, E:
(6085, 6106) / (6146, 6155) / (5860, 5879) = -1.01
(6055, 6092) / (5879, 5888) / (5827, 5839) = -1.77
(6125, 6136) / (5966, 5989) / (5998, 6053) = -1.29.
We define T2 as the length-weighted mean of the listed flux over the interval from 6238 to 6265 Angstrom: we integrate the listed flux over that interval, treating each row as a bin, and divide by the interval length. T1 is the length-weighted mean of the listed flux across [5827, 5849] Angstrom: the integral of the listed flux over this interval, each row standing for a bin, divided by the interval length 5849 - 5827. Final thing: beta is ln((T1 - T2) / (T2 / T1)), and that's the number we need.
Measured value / 1.5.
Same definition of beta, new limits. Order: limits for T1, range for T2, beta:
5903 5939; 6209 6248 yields -0.1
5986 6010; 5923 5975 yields 0.4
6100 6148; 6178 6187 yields 1.4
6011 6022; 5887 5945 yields 1.6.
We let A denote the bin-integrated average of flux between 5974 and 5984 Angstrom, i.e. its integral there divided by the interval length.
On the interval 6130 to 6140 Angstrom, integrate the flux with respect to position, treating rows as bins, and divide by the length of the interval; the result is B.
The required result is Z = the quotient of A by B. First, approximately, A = 11.9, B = 15.4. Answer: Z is 0.77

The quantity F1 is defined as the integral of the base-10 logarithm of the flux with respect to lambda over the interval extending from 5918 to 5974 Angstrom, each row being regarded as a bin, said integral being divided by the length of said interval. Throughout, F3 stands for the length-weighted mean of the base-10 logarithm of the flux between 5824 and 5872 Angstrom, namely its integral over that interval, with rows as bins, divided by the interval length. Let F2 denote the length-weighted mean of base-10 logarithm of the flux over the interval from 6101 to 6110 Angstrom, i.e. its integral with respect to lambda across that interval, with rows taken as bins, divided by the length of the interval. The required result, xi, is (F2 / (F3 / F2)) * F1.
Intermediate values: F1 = 1.05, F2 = 1.17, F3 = 1.10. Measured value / 1.30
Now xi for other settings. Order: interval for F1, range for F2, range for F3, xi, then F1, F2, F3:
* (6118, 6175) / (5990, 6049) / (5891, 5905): 1.74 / 1.13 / 1.13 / 0.83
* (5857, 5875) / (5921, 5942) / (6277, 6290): 1.07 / 1.06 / 1.05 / 1.08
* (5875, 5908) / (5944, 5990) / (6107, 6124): 0.86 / 0.88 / 1.07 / 1.16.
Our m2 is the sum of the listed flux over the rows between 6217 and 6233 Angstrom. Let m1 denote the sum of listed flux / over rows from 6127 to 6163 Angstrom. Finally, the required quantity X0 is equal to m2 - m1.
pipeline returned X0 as -248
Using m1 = 351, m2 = 103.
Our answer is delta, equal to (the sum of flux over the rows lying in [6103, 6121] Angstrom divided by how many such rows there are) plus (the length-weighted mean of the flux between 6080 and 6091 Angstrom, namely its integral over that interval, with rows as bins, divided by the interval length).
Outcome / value 29.4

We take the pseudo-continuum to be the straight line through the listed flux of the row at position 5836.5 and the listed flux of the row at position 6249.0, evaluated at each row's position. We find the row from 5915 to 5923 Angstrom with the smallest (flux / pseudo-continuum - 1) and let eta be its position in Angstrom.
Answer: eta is 5916.0 Angstrom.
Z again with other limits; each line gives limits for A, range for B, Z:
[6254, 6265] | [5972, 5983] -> 0.91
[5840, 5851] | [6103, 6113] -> 0.90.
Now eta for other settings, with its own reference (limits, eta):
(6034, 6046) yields 6037.5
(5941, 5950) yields 5949.0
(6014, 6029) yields 6015.0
